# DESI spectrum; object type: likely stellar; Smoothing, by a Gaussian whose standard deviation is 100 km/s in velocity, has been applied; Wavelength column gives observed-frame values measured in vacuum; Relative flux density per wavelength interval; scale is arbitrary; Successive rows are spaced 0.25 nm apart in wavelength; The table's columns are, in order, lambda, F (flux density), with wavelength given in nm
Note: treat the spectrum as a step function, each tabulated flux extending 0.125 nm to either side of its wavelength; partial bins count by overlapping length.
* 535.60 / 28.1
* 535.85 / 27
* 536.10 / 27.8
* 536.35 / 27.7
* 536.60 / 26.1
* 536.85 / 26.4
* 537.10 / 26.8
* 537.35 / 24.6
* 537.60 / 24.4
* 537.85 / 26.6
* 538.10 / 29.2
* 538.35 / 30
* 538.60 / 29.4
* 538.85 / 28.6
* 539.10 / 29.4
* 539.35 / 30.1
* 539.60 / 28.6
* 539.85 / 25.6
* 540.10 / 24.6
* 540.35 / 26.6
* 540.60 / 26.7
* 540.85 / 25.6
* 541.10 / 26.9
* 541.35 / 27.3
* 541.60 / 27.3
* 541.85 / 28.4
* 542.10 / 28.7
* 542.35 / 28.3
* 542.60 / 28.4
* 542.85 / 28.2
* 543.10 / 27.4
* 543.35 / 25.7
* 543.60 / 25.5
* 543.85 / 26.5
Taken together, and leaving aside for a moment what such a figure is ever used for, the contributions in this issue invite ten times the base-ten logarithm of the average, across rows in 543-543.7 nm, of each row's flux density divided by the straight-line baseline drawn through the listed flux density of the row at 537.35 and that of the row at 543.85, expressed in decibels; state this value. -0.03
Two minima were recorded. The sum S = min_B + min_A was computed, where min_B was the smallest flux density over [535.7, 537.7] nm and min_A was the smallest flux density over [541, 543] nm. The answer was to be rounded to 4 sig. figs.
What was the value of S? 51.30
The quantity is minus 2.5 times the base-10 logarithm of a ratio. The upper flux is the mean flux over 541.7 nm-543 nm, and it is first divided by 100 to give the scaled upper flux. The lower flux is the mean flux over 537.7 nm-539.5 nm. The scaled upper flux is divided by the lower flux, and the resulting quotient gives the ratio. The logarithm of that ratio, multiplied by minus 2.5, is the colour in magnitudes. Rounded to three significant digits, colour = 5.02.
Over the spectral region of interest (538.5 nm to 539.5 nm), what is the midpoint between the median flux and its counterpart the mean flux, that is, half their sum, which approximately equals 29.4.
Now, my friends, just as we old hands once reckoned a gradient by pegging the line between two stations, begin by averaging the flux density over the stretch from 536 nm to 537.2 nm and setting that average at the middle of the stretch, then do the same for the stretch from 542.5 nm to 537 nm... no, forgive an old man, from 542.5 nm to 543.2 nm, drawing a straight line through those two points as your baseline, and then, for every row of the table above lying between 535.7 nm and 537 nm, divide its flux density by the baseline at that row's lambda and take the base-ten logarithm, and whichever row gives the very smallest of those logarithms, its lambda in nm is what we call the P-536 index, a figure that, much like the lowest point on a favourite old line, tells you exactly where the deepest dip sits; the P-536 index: 536.60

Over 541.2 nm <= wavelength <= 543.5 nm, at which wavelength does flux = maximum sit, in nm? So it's 542.10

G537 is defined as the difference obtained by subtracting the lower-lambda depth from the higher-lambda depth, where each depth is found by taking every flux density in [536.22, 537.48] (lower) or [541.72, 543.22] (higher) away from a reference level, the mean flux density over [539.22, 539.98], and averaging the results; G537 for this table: -1.9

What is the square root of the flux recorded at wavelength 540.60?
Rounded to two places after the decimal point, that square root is 5.17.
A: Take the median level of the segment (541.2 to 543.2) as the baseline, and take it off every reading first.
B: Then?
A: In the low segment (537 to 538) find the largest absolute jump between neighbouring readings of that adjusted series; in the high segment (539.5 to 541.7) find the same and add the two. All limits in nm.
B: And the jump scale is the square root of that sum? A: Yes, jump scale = 2.28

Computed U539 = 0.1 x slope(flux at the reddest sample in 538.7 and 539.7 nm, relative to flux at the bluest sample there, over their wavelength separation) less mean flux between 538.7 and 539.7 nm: -29.2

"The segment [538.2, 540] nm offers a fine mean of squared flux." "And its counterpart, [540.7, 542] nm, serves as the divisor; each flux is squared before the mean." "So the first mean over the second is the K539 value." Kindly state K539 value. 1.13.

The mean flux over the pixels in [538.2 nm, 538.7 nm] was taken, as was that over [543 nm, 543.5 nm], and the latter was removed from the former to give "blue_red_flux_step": 3.2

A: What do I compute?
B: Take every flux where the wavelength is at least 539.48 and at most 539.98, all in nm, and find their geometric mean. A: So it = 27.1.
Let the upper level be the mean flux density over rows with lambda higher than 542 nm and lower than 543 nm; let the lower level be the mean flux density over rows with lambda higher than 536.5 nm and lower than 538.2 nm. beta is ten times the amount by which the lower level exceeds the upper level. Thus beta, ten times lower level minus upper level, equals -21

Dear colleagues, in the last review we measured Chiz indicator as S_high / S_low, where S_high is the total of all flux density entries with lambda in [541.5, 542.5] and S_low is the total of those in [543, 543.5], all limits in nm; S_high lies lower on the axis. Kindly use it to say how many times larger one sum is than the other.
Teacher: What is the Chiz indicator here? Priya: 2.12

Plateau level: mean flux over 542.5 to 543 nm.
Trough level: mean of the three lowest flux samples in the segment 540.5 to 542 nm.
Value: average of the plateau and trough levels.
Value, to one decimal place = 27.3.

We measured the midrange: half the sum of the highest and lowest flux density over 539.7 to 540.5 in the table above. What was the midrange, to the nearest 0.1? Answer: 25.6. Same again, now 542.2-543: 28.3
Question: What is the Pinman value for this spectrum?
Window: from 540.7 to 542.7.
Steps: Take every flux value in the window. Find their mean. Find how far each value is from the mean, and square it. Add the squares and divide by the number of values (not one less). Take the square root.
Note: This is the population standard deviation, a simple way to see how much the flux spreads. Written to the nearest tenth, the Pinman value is 1.0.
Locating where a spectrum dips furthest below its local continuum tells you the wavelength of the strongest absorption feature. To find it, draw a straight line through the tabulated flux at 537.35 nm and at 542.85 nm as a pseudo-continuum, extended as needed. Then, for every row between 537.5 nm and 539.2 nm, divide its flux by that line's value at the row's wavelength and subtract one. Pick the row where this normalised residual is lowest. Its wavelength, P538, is 537.60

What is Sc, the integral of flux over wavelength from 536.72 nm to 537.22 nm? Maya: 13.3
